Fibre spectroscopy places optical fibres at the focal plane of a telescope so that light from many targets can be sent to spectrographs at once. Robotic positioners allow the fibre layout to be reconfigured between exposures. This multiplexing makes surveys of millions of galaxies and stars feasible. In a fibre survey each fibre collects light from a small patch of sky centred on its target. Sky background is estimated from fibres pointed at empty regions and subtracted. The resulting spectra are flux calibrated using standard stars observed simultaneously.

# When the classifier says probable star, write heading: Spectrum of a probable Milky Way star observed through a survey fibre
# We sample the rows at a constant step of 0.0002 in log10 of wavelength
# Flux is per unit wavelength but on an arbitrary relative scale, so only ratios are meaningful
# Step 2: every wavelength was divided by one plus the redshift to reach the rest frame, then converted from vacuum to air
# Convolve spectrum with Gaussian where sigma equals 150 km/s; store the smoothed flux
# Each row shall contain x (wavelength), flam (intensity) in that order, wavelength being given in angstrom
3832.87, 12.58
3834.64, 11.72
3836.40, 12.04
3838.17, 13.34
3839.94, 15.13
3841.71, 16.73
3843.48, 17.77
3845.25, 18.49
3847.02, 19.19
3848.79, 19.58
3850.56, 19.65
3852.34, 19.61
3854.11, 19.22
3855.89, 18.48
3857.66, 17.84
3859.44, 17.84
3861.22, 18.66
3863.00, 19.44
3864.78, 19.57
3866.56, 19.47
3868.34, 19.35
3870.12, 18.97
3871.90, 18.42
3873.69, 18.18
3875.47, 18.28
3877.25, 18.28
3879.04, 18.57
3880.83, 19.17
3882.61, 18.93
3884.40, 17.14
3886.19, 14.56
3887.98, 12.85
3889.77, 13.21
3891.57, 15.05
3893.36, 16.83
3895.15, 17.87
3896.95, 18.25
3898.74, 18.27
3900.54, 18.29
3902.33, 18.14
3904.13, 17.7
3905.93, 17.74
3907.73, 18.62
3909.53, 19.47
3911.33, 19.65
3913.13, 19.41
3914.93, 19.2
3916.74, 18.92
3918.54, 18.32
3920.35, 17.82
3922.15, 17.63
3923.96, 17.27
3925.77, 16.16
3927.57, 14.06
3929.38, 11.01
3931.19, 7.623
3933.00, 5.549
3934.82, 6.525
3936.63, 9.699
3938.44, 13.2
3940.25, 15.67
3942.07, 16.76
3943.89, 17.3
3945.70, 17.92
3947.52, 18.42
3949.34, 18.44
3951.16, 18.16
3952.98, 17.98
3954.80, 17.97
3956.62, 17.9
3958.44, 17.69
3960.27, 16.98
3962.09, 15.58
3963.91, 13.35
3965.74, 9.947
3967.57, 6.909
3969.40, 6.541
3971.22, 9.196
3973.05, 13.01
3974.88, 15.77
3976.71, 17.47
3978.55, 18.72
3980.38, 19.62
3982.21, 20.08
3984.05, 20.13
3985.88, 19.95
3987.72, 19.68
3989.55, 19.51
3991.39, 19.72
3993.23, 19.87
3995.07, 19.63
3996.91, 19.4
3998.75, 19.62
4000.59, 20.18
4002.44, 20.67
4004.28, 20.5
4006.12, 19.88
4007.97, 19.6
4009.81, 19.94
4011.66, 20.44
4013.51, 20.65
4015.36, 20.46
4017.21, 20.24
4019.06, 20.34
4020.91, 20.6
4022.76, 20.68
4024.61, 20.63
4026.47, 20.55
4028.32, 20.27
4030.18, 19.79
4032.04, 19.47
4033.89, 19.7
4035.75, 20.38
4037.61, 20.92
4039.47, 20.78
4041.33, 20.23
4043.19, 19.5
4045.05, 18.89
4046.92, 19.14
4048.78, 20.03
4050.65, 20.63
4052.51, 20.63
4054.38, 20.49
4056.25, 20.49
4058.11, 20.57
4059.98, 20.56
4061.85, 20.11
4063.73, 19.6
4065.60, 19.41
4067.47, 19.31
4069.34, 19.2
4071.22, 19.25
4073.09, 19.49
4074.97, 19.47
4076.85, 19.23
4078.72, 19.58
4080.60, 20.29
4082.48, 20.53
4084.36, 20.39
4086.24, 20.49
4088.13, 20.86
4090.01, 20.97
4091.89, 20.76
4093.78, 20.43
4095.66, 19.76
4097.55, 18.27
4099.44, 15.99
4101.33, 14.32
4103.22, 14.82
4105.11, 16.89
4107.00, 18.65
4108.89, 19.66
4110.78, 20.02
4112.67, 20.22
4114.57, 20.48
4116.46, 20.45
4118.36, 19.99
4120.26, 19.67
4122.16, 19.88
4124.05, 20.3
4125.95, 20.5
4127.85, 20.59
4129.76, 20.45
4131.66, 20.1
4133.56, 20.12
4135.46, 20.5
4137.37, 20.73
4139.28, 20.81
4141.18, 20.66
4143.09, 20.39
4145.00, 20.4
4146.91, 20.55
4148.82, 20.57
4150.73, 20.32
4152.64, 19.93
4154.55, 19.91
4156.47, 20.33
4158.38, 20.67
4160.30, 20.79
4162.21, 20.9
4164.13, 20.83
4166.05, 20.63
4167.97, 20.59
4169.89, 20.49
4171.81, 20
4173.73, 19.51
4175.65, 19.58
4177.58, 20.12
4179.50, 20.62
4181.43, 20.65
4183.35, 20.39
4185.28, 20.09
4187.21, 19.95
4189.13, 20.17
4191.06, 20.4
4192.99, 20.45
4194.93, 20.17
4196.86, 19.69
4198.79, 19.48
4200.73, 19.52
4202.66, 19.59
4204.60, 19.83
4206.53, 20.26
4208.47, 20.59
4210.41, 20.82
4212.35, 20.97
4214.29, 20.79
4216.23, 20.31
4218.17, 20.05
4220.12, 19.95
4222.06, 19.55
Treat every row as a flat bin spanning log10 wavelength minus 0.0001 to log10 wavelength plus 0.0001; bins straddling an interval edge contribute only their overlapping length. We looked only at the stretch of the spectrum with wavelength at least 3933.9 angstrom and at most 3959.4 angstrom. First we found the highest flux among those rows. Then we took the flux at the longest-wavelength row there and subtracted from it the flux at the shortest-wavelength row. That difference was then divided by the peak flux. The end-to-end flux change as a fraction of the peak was 0.61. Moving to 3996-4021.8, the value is 0.06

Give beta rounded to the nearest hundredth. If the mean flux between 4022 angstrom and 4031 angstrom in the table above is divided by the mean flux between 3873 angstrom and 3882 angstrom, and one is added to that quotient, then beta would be 2.10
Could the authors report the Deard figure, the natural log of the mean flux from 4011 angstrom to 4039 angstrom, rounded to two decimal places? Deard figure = 3.01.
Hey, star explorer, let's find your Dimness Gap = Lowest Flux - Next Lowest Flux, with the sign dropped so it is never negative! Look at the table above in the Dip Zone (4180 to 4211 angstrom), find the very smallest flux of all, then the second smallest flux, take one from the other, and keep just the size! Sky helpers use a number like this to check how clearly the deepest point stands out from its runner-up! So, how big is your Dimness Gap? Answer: 0.04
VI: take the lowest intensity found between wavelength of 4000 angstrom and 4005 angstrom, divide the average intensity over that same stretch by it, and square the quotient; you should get 1.03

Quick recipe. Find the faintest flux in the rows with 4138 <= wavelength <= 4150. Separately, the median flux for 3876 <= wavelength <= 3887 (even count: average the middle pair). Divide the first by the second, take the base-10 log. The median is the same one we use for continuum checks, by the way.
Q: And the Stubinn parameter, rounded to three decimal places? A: 0.044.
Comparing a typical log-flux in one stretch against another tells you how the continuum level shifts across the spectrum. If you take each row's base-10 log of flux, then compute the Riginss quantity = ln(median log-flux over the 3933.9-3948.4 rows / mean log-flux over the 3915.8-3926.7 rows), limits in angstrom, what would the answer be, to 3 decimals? -0.030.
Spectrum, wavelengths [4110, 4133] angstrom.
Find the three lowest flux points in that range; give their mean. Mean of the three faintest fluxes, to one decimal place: 19.8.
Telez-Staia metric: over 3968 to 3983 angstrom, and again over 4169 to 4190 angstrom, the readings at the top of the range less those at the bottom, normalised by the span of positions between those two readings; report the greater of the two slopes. 1.06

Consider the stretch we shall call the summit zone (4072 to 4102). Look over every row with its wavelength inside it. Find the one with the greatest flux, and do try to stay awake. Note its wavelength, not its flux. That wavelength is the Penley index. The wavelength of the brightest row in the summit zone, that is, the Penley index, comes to 4090.01 angstrom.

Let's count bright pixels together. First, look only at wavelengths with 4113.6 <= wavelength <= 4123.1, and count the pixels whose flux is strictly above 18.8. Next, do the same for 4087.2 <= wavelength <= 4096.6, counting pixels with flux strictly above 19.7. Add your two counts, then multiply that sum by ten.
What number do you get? 100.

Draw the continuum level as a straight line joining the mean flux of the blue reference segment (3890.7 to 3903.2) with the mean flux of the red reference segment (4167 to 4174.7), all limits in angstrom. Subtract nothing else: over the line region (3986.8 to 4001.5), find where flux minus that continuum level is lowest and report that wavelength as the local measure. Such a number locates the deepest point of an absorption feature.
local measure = 3996.91 angstrom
